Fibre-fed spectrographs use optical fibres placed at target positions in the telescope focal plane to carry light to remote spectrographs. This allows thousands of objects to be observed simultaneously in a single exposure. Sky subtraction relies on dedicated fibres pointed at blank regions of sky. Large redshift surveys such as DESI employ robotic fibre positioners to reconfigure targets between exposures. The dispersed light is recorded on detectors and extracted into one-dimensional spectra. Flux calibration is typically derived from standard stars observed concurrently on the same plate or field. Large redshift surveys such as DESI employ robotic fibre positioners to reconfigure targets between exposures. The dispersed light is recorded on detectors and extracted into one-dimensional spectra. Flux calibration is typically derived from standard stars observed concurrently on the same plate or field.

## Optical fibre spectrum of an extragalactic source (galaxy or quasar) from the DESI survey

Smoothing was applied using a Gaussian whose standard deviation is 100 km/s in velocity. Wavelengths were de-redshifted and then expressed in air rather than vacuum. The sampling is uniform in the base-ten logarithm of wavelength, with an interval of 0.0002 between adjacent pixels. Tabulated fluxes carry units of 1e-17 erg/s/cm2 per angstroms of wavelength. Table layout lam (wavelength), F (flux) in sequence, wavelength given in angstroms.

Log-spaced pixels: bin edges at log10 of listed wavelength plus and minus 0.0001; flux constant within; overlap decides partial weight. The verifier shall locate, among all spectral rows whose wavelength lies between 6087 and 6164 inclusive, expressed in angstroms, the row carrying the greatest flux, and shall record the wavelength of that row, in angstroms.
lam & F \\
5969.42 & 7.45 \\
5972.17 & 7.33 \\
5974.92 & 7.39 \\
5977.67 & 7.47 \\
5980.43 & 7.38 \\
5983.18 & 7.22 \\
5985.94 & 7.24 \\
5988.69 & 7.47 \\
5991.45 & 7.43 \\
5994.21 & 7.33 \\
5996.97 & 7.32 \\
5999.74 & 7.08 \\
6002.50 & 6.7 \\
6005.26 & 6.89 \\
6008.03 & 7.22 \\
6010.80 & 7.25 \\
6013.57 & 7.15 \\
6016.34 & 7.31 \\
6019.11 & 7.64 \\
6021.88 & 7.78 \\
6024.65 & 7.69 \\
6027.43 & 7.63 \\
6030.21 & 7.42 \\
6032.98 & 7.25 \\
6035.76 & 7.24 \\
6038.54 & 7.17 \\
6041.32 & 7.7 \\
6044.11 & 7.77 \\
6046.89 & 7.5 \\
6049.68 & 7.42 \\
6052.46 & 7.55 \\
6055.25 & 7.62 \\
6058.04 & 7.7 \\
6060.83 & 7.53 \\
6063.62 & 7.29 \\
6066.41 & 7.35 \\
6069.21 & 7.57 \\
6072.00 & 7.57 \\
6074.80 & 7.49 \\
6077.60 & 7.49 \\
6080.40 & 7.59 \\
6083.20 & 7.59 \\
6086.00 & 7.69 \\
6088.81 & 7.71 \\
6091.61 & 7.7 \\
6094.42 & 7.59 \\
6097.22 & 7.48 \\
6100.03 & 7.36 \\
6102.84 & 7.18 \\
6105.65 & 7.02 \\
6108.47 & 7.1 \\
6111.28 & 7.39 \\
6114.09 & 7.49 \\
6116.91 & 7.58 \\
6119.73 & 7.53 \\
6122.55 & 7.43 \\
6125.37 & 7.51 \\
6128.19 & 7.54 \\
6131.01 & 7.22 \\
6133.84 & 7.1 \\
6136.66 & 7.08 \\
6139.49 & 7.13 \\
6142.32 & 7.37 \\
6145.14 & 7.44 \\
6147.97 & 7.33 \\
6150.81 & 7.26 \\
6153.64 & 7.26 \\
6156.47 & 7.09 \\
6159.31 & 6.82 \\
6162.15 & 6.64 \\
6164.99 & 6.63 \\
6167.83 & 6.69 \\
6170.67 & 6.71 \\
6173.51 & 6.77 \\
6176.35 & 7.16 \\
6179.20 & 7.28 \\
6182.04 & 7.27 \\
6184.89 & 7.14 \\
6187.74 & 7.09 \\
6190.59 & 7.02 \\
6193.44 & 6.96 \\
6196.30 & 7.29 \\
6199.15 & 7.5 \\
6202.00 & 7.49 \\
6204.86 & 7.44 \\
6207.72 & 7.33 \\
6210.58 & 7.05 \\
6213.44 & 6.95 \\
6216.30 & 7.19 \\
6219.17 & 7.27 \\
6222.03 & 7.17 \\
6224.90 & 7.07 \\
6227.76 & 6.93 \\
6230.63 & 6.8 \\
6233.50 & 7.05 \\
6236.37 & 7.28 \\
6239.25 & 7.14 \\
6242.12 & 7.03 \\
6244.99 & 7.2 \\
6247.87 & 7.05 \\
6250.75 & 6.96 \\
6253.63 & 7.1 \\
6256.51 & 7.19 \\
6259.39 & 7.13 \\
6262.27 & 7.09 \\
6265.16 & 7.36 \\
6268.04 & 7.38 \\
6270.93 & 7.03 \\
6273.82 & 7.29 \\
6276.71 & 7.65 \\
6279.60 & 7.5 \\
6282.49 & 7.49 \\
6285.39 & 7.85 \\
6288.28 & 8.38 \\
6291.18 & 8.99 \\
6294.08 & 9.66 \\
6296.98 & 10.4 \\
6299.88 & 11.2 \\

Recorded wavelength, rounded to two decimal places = 6088.81 angstroms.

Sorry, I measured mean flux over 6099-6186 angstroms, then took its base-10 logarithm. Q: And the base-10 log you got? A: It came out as 0.856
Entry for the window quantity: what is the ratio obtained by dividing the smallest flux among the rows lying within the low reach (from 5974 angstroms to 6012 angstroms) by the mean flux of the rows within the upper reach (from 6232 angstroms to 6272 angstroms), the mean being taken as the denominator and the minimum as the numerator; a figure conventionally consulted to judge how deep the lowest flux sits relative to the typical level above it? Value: 0.938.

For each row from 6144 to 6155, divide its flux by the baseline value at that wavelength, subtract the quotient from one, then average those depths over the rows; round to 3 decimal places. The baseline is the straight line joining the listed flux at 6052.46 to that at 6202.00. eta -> 0.025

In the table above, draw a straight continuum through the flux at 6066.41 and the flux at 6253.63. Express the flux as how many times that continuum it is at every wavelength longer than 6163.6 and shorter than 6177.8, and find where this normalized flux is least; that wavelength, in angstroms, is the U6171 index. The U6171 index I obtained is 6164.99 angstroms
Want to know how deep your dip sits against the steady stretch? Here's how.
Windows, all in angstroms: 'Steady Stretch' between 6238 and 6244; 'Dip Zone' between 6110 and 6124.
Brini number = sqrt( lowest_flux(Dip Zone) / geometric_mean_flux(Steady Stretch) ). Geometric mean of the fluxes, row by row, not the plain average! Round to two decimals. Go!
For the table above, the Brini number 1.02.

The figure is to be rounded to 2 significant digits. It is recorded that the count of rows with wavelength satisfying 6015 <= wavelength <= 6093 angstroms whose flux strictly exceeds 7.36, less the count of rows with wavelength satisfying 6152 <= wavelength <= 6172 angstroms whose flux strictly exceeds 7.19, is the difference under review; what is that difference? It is 21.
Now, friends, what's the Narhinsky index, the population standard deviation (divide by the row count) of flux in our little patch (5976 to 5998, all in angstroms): 0.09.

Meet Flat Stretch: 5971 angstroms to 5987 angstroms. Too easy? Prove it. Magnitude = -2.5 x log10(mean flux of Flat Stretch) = -2.164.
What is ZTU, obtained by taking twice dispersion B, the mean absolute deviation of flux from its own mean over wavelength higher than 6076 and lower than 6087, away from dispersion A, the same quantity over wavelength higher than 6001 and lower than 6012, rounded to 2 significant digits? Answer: 0.12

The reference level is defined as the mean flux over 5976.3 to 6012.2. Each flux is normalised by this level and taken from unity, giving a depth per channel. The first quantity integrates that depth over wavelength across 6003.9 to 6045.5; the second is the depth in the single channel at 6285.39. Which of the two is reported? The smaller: -1.0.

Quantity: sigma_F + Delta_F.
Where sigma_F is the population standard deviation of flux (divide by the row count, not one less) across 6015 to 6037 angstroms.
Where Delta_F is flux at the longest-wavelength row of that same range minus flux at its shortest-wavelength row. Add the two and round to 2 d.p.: 0.13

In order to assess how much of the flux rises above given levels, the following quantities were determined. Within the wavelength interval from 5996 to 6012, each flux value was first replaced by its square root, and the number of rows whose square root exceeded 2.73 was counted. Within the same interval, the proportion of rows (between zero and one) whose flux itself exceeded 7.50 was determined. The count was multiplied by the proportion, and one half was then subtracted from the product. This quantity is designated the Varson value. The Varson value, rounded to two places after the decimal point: -0.50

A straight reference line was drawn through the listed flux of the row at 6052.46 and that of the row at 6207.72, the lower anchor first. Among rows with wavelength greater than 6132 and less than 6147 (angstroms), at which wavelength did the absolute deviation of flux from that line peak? 6136.66 angstroms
